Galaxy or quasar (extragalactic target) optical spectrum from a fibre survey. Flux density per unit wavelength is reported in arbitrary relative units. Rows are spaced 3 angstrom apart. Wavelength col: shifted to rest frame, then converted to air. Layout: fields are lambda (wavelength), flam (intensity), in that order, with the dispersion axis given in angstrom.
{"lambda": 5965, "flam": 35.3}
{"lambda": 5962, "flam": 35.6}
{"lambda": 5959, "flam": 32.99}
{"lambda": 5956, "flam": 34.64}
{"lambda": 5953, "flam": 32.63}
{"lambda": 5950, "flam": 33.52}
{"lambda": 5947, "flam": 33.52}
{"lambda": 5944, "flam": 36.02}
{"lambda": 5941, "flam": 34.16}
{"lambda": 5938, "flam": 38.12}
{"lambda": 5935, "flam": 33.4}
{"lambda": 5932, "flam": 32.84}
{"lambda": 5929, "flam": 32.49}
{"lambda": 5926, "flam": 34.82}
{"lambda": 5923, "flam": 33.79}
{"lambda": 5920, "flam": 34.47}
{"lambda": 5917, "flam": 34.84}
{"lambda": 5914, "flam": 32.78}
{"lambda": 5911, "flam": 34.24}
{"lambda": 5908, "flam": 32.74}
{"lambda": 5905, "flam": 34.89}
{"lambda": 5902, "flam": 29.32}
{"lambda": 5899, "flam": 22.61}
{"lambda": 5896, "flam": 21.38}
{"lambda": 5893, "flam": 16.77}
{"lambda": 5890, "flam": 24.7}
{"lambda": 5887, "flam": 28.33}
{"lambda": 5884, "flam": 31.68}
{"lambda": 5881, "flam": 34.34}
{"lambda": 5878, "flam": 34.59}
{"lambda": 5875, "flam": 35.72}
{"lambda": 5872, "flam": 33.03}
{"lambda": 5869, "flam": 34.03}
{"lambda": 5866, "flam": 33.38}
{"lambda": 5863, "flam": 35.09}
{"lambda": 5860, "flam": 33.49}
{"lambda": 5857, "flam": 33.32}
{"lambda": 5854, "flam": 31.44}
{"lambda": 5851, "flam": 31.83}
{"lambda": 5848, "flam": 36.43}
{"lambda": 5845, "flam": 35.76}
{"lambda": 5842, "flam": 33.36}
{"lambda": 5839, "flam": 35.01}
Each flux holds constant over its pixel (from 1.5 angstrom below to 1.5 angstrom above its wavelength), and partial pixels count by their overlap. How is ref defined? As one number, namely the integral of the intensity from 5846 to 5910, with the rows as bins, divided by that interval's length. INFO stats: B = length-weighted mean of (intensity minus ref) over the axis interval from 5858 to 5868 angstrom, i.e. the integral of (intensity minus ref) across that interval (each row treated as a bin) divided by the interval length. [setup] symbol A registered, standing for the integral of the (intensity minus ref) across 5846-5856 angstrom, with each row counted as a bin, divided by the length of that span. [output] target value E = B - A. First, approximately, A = 2.4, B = 3.0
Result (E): 1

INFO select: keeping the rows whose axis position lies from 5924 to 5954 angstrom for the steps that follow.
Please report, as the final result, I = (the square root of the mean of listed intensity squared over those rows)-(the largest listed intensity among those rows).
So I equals -4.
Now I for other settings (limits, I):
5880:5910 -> -7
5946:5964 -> -2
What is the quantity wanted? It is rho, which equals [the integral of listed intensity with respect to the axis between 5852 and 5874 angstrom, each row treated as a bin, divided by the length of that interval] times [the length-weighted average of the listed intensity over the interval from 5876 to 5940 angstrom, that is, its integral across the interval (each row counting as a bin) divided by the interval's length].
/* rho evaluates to 1041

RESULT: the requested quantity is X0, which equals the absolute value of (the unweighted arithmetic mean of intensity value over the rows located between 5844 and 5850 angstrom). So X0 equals 36.1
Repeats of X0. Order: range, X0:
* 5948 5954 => 33.1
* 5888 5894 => 20.7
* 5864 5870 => 33.7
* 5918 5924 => 34.1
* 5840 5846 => 34.6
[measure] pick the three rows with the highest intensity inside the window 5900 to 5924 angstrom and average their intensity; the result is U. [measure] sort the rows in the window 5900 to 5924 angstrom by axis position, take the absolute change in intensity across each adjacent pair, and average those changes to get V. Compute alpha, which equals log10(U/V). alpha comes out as 1.25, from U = 34.7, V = 2.0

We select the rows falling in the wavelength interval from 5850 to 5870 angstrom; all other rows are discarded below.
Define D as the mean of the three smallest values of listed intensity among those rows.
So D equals 32.2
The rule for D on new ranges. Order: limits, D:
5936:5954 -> 33.2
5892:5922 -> 20.3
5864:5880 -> 33.5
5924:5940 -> 32.9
